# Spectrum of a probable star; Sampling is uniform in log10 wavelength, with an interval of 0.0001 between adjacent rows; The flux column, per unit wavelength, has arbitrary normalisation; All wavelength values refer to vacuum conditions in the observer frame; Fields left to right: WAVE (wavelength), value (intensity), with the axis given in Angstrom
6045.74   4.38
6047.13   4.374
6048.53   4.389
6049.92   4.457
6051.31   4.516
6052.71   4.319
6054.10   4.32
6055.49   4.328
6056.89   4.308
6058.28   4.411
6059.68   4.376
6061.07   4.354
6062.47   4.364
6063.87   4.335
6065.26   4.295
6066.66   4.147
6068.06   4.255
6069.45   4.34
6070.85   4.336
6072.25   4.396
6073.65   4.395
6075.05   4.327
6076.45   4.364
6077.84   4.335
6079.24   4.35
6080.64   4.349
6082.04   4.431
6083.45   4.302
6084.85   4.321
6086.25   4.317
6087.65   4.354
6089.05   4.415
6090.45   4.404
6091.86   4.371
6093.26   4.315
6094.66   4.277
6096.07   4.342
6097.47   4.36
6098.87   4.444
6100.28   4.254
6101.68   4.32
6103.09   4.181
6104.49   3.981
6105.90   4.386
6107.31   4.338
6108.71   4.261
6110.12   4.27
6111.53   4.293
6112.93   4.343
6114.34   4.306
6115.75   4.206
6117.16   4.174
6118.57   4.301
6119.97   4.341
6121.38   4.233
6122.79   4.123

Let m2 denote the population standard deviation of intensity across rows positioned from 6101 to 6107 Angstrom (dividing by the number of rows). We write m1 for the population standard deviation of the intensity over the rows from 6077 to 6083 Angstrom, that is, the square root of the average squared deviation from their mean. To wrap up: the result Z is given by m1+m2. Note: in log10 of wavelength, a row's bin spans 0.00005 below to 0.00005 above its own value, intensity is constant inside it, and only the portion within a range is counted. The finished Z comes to 0.19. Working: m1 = 0.038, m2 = 0.155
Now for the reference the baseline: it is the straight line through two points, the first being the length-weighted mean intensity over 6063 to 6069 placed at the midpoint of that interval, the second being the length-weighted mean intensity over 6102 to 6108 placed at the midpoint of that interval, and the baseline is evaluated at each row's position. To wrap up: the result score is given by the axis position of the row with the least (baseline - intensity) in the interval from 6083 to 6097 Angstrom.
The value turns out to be 6089.05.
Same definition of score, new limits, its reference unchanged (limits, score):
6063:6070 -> 6069.45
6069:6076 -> 6073.65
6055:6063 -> 6058.28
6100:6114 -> 6105.90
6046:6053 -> 6051.31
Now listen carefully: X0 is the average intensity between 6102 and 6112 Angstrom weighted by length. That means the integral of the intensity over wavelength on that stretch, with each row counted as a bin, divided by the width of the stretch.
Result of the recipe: 4.24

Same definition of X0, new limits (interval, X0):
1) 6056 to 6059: 4.35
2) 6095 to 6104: 4.31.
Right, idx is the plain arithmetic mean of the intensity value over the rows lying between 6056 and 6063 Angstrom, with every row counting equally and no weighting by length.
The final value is 4.36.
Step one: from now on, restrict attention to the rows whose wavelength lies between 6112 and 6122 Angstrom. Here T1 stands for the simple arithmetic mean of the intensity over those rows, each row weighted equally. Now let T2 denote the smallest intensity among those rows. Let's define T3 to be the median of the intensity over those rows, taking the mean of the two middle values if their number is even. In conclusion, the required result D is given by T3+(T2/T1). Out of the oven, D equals 5.28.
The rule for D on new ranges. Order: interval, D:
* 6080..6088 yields 5.32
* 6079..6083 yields 5.34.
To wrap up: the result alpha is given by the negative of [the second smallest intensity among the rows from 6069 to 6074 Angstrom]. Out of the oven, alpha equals -4.34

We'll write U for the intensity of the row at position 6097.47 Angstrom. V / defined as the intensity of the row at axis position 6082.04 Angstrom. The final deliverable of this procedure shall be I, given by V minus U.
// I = 0.07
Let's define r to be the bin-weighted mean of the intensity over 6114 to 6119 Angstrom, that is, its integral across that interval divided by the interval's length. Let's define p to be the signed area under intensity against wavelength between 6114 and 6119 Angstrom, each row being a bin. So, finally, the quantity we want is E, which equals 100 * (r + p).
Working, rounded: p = 21.2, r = 4.24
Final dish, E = 2541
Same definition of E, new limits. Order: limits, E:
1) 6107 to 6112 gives 2572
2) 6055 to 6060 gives 2610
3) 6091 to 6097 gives 3029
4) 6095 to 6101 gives 3042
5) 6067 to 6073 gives 3024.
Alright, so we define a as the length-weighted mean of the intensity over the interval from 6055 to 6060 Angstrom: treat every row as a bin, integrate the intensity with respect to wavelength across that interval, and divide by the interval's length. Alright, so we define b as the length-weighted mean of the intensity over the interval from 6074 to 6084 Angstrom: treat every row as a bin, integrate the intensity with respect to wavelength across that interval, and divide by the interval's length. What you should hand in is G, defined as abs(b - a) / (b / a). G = 0.002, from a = 4.35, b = 4.35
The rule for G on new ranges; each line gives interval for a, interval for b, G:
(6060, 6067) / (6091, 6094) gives 0.032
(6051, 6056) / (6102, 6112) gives 0.123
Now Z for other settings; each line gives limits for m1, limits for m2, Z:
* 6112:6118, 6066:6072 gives 0.15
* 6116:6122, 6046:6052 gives 0.12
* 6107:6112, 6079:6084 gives 0.08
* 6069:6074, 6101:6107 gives 0.18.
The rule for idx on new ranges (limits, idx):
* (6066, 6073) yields 4.29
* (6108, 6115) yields 4.29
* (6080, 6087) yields 4.34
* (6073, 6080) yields 4.35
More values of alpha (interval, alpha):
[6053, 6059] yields -4.32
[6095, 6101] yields -4.34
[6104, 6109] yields -4.26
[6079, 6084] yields -4.35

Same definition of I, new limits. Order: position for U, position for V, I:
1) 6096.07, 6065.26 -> -0.05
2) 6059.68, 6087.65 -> -0.02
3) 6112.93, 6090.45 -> 0.06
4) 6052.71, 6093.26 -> 0.00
